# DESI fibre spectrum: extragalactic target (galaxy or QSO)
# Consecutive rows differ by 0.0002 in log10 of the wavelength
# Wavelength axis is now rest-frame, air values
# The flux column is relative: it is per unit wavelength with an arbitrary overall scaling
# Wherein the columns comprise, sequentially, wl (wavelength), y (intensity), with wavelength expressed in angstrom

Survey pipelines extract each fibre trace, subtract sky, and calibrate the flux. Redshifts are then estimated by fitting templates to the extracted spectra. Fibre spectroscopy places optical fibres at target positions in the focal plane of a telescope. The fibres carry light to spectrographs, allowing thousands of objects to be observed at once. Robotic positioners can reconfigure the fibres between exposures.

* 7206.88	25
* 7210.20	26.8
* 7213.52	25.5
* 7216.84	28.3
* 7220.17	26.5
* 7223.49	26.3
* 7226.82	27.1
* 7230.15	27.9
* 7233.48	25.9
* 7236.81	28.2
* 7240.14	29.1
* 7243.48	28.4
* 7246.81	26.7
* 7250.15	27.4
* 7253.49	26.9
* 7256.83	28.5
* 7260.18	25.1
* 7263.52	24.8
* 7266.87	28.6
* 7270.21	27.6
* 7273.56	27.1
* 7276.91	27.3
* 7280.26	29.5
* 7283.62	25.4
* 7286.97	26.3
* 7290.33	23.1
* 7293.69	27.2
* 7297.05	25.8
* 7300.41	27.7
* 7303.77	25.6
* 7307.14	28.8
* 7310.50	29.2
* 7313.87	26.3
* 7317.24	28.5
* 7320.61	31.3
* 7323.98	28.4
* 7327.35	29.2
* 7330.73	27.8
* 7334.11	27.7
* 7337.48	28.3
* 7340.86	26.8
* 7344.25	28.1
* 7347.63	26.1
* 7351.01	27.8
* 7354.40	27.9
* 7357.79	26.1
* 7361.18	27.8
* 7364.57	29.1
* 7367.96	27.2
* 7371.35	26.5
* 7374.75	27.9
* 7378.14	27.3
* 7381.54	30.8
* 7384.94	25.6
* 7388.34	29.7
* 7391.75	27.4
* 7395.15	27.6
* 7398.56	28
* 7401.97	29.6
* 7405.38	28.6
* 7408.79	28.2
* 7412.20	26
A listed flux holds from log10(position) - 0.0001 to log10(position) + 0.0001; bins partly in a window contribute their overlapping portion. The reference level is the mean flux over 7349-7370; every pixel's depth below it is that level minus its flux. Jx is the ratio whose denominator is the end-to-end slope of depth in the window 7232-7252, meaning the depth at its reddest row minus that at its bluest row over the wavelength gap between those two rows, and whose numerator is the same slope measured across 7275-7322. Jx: 1.0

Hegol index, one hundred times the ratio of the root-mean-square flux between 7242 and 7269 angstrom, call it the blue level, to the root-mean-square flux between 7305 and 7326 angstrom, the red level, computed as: 94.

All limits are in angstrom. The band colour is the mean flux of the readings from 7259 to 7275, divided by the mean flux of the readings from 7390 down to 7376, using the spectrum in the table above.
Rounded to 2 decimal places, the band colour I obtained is 0.94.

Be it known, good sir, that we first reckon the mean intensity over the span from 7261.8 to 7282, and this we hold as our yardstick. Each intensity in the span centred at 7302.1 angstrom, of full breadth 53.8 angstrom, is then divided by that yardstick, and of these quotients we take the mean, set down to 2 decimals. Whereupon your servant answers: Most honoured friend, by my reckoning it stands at 1.00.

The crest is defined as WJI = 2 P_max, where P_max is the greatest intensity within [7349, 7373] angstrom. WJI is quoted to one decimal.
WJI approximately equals 58.2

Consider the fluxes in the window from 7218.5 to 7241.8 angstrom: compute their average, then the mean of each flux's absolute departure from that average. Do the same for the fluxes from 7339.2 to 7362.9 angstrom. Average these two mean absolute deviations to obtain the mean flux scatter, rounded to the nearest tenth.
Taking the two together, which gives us 0.9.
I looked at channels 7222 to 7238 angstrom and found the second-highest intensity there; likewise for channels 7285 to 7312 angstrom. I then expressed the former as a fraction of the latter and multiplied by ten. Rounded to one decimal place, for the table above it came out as 9.7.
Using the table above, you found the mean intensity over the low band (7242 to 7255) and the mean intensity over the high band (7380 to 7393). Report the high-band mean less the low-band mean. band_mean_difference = 1.0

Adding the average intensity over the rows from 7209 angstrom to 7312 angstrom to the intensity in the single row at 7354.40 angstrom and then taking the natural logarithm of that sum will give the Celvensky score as 4.01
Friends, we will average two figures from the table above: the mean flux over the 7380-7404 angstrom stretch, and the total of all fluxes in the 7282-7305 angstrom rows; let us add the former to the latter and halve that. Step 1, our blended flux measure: 104.7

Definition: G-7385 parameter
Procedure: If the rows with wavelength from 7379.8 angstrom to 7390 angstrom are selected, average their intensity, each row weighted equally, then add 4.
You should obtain 32.7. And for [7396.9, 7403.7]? 32.8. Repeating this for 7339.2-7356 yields 31.3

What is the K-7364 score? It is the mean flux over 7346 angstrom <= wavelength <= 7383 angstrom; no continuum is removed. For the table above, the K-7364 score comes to 27.7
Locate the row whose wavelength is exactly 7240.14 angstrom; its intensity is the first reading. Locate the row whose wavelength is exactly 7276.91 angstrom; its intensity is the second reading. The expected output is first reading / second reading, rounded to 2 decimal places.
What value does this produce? 1.07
